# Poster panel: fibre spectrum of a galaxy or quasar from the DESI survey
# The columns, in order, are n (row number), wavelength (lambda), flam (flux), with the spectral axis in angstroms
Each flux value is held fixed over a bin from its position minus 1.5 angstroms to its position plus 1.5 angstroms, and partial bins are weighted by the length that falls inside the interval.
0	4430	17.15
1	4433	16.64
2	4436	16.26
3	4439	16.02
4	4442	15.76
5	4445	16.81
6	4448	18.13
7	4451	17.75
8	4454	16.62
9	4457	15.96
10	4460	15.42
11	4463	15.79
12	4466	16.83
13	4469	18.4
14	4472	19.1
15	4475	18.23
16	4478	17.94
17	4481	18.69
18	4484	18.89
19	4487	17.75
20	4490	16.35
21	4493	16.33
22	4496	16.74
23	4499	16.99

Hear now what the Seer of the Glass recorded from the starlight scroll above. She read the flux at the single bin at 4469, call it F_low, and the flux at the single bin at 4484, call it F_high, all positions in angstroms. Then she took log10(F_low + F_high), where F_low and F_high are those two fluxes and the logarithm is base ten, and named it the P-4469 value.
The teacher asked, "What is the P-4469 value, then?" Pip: 1.57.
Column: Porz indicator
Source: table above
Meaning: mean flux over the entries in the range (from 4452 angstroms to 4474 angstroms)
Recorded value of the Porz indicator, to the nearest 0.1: 16.9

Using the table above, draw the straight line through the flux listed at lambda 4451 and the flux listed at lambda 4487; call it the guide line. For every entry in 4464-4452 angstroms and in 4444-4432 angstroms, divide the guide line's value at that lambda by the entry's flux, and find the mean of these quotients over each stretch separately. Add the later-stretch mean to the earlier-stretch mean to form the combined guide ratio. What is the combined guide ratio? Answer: 2.21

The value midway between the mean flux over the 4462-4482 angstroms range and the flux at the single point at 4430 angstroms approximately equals 17.5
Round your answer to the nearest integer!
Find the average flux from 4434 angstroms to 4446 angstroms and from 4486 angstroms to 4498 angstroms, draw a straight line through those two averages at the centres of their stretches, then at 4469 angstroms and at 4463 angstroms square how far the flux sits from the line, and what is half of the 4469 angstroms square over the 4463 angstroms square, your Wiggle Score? 4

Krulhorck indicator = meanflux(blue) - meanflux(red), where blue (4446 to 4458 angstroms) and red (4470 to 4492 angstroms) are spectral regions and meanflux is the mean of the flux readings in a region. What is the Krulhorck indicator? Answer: -1.0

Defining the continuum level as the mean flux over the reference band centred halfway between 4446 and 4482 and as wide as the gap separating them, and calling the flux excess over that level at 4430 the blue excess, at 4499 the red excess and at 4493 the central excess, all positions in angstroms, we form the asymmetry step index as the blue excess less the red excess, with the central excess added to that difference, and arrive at -0.9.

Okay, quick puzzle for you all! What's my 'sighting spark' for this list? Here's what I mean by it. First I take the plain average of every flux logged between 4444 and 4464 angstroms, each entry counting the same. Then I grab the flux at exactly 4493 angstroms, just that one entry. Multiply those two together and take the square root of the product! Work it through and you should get 16.5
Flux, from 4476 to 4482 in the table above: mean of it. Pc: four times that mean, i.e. 73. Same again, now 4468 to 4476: 74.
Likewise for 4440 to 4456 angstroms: 68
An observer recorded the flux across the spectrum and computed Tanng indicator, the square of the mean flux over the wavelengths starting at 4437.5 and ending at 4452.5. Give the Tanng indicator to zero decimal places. 285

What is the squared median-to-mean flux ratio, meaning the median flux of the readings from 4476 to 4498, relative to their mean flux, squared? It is 1.03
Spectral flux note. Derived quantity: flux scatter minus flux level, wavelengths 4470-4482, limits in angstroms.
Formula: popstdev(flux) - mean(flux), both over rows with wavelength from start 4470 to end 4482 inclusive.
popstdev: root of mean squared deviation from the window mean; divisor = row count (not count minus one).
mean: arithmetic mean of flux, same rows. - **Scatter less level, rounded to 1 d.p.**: -18.0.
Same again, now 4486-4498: -16.2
